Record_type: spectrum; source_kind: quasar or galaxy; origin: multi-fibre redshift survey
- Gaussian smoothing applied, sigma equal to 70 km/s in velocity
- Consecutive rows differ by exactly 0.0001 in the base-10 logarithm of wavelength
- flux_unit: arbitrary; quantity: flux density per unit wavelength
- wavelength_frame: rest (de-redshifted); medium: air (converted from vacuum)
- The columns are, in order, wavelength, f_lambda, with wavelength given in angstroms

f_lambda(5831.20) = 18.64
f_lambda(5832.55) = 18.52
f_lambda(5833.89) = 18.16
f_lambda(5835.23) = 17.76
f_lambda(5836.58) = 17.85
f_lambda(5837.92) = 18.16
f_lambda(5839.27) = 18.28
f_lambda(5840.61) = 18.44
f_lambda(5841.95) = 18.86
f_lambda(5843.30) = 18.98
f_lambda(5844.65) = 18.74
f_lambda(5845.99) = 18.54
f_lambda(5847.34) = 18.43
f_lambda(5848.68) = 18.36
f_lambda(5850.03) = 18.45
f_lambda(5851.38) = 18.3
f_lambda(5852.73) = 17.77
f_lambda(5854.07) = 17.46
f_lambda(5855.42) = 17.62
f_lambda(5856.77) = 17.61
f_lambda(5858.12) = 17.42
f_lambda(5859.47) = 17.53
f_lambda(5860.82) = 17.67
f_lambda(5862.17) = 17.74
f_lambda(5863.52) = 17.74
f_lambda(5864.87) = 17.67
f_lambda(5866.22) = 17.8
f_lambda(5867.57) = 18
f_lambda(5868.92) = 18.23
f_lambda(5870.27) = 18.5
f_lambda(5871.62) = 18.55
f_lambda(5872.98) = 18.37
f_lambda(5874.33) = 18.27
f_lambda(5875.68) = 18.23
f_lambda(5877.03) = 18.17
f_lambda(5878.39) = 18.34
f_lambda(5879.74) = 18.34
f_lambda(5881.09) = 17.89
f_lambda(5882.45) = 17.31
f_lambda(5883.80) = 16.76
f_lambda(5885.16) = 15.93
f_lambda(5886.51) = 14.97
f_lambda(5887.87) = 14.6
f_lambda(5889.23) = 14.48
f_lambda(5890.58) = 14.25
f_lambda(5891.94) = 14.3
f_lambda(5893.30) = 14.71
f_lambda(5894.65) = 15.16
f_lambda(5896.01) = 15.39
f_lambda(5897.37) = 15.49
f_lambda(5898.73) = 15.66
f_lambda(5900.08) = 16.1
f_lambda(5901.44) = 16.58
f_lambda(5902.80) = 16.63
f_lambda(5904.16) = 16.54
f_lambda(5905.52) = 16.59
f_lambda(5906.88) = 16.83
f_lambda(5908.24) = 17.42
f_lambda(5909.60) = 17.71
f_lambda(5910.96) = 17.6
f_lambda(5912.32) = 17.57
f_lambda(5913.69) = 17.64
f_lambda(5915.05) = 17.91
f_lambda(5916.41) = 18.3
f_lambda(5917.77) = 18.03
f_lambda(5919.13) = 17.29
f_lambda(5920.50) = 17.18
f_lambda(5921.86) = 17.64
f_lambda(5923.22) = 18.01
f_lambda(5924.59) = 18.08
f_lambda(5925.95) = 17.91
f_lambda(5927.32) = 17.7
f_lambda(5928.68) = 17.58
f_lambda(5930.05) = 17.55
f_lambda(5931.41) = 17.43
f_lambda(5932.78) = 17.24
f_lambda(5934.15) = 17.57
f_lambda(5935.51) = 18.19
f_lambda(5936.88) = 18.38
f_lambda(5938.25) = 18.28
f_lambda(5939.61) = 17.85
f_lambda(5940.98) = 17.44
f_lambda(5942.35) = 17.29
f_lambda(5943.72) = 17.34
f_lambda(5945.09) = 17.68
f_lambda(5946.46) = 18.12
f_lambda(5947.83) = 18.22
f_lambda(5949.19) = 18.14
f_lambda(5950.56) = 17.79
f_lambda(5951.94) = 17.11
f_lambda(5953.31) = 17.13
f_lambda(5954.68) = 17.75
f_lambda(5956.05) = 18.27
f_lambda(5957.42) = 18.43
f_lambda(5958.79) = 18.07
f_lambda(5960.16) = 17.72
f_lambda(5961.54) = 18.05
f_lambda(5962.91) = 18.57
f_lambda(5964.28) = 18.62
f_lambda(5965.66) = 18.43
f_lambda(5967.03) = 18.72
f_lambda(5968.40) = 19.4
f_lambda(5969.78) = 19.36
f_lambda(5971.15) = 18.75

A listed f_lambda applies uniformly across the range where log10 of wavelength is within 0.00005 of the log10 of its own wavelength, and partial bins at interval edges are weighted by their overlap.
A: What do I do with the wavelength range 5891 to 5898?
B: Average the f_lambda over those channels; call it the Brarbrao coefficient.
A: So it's 15.0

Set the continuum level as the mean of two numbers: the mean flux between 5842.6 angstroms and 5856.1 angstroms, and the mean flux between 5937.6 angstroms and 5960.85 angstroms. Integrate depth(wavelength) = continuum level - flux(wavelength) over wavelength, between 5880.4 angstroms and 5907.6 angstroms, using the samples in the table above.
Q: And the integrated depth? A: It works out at 60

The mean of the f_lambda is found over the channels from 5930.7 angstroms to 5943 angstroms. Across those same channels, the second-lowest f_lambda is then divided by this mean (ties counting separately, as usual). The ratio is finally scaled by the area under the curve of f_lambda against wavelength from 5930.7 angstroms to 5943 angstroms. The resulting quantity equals 213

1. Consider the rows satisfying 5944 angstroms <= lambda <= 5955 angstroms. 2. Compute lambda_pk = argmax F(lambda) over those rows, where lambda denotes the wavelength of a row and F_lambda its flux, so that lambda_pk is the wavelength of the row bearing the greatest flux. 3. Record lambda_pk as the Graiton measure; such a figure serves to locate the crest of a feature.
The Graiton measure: 5947.83 angstroms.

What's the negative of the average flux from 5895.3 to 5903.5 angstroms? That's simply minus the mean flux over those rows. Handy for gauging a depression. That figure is -16.0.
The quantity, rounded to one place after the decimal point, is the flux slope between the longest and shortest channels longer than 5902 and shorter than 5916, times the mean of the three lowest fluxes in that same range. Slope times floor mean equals 1.7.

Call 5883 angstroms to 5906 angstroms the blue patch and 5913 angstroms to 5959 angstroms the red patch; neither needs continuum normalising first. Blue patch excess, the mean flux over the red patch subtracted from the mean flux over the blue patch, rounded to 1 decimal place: -2.2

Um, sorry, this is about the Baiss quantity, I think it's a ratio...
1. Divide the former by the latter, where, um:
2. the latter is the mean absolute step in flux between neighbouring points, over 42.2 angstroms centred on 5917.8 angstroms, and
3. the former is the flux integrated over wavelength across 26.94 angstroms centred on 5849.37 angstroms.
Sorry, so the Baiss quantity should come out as 1986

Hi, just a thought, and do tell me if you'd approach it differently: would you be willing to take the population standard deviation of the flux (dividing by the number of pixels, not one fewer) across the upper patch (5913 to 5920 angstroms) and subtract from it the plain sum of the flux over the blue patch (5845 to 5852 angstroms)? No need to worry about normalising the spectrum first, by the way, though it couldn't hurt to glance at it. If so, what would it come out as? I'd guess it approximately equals -92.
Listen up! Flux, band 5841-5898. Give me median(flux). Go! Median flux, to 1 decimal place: 17.8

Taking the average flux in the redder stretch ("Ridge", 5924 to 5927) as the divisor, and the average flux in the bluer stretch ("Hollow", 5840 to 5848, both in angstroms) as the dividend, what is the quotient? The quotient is 1.04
